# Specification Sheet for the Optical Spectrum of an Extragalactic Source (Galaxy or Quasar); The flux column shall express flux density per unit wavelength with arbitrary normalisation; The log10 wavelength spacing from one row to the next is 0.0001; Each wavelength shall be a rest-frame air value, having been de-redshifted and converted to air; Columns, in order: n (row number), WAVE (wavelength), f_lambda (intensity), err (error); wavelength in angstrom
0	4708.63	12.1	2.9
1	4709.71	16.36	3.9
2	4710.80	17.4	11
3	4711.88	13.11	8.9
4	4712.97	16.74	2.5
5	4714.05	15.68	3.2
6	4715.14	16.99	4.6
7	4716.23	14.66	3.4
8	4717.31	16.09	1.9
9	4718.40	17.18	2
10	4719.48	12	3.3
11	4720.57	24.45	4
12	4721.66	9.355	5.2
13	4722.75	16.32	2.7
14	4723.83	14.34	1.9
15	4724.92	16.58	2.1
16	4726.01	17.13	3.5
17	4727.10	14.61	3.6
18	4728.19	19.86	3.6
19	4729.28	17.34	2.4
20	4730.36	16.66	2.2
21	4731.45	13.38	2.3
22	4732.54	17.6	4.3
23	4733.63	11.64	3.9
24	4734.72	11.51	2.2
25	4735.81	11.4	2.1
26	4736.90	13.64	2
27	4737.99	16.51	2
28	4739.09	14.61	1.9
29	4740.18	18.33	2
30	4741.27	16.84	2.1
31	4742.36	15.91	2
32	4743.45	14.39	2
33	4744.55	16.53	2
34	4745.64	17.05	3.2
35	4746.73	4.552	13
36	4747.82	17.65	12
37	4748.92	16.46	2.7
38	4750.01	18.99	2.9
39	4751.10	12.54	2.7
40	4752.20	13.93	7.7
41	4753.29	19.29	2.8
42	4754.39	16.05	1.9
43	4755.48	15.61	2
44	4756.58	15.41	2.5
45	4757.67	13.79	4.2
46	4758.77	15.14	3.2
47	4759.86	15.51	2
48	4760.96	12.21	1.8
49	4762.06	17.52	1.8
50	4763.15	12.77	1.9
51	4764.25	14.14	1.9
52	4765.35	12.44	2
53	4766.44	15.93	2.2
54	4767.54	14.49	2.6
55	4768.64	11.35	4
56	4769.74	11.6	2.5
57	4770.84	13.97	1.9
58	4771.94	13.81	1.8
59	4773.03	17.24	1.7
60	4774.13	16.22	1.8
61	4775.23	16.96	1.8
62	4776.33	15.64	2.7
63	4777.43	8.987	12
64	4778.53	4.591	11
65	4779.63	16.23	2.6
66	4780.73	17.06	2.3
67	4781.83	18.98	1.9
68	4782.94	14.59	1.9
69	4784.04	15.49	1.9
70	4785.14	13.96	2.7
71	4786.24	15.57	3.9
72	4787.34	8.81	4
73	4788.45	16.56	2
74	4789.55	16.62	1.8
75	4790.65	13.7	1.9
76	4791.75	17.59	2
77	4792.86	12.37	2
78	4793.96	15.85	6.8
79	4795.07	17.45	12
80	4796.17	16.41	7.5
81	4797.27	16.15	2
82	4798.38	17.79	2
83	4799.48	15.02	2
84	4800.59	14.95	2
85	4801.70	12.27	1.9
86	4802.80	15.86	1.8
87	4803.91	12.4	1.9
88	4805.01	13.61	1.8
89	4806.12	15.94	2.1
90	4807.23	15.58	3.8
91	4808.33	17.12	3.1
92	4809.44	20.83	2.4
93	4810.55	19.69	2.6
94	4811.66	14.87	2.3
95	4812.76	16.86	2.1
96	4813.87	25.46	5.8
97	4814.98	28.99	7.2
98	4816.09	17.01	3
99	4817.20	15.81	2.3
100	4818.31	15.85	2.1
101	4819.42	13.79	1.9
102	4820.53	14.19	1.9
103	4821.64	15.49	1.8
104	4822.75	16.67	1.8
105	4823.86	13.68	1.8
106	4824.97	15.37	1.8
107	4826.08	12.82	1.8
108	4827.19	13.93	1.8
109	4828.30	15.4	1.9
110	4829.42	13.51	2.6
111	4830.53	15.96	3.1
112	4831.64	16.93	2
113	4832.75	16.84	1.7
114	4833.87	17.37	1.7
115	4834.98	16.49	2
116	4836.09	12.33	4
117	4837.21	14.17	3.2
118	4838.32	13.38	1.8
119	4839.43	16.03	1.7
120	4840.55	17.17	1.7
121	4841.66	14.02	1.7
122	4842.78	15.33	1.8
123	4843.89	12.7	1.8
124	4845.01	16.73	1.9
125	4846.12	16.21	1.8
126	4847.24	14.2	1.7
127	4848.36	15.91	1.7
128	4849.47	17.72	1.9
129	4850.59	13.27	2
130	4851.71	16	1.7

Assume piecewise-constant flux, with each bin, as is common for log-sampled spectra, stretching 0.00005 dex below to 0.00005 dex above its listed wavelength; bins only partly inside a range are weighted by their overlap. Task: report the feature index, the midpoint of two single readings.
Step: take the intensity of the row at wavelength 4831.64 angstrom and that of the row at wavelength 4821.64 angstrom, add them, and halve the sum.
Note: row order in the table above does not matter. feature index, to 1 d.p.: 16.2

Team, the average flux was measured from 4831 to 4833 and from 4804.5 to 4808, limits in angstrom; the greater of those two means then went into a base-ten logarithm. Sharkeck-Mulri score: 1.23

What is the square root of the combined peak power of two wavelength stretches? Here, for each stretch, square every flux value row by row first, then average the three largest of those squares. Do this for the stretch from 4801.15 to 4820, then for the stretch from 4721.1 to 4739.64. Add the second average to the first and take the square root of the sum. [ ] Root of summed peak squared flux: 31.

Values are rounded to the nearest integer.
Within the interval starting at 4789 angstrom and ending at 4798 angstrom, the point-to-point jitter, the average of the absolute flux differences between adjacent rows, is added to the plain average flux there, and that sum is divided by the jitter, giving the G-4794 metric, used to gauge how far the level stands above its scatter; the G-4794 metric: 7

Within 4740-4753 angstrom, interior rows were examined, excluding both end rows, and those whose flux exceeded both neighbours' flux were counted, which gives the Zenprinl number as 3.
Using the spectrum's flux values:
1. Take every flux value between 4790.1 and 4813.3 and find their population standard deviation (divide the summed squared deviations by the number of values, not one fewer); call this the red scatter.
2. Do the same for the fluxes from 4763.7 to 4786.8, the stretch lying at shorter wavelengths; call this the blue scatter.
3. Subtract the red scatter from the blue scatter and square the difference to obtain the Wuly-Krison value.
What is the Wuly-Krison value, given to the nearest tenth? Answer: 0.8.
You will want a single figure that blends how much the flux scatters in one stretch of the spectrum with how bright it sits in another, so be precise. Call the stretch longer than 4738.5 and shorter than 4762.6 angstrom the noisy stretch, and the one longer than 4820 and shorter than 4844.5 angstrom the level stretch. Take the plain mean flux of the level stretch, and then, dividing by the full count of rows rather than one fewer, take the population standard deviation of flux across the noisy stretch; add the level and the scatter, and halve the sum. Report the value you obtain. 8.99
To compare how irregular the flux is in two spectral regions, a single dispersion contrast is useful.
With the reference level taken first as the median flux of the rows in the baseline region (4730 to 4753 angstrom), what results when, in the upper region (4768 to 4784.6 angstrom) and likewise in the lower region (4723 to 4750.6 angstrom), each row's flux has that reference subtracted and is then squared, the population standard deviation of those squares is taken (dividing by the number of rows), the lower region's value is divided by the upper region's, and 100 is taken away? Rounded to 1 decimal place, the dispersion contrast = -99.2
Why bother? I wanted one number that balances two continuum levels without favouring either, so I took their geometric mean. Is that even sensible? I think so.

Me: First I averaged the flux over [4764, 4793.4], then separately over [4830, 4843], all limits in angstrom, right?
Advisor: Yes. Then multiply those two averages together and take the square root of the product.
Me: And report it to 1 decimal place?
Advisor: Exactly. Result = 14.9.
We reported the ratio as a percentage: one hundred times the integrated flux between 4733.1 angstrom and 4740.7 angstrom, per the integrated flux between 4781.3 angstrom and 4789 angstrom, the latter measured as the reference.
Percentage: 93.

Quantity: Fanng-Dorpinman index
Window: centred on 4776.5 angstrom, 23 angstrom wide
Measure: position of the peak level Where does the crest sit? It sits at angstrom 4781.83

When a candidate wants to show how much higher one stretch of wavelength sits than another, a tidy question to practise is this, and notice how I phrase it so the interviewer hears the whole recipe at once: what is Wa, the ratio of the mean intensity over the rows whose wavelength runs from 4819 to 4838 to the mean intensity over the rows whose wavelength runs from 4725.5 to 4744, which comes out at 0.98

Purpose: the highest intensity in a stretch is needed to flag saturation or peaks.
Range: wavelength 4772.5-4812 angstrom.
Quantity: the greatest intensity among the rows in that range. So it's 20.83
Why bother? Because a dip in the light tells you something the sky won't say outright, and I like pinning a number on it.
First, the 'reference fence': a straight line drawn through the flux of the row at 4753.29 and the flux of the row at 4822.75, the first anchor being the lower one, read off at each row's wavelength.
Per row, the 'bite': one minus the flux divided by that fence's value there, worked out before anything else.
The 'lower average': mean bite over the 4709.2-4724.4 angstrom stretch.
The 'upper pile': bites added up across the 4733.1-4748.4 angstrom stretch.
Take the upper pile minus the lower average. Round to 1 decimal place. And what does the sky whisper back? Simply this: 3.6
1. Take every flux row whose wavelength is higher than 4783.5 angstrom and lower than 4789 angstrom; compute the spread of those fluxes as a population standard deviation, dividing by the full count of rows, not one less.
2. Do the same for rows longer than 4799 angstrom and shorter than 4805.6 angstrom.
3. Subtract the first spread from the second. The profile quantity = -1.4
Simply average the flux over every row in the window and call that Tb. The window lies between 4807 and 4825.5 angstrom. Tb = 17.5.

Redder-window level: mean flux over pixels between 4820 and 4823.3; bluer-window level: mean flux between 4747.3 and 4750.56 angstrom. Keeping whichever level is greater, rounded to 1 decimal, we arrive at 17.7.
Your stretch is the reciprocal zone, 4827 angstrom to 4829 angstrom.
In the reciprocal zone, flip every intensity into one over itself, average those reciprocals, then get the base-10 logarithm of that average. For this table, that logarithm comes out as -1.17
